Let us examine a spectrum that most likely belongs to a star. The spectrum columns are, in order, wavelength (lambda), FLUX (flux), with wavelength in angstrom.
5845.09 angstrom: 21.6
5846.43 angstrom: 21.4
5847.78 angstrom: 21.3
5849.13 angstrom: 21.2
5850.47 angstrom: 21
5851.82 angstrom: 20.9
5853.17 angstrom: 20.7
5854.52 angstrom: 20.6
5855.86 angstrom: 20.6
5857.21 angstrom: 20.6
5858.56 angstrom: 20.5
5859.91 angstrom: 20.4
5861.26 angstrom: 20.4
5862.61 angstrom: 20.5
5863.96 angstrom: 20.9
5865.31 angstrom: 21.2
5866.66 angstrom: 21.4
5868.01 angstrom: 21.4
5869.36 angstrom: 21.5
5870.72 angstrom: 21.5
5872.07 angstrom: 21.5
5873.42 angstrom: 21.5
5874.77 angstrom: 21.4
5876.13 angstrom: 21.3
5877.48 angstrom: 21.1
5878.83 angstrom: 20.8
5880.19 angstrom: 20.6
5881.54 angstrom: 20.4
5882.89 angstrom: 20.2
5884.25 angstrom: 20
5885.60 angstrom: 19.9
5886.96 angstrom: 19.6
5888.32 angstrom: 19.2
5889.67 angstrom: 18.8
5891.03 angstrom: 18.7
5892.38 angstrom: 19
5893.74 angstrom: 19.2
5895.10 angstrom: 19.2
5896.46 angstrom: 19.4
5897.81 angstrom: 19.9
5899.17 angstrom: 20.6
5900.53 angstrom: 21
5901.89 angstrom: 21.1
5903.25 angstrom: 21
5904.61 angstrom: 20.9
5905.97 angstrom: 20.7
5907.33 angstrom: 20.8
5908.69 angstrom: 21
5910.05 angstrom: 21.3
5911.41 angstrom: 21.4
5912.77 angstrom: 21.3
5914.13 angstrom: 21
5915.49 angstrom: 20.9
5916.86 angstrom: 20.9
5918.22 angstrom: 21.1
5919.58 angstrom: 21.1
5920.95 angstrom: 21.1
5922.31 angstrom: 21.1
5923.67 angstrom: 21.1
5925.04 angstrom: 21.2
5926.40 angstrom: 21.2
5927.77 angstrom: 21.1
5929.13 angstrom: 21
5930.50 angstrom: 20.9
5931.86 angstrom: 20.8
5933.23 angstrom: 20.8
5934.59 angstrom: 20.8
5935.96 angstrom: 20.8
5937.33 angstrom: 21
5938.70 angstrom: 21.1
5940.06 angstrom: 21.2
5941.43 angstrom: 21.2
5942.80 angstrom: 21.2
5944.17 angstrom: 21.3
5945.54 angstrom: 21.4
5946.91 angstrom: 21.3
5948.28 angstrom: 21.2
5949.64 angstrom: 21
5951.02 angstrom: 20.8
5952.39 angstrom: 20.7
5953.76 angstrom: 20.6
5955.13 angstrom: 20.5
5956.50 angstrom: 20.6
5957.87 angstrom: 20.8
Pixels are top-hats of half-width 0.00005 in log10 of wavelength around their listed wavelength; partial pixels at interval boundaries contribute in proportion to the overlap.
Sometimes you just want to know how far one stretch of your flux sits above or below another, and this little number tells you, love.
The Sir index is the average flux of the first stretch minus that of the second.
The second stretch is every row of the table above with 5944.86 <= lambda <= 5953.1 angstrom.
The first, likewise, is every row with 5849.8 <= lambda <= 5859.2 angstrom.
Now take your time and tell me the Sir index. -0.4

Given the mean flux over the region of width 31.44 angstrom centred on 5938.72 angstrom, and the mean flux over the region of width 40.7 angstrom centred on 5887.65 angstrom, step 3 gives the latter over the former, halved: 0.485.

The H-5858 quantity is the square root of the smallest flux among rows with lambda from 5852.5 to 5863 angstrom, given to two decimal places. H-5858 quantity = 4.52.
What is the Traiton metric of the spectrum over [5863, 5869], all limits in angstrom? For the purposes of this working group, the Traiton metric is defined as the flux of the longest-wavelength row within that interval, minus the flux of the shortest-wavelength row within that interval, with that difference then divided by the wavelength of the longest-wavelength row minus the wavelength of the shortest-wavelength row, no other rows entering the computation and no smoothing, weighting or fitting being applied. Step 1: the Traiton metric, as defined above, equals 0.12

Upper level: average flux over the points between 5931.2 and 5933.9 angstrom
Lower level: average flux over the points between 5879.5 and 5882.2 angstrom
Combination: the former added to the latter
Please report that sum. 41.3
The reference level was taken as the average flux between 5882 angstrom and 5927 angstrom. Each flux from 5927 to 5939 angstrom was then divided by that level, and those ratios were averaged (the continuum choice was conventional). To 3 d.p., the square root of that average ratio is 1.011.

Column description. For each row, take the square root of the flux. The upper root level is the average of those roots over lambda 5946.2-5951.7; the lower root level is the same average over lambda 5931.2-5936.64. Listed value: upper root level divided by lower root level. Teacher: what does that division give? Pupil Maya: 1.01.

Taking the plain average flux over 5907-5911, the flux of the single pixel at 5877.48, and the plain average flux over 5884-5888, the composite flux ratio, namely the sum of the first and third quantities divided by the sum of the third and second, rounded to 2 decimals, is 1.00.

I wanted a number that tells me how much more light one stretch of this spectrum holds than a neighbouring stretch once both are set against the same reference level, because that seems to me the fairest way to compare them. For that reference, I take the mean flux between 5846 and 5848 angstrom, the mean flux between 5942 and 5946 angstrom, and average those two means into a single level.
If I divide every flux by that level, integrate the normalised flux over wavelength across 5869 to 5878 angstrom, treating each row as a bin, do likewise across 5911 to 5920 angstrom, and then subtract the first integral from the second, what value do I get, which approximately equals -0.1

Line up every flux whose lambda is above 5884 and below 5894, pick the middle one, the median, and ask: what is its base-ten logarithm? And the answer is 1.28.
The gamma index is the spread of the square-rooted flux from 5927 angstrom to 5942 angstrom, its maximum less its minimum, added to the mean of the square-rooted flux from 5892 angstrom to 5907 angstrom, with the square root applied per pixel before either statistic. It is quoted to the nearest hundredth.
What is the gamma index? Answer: 4.54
